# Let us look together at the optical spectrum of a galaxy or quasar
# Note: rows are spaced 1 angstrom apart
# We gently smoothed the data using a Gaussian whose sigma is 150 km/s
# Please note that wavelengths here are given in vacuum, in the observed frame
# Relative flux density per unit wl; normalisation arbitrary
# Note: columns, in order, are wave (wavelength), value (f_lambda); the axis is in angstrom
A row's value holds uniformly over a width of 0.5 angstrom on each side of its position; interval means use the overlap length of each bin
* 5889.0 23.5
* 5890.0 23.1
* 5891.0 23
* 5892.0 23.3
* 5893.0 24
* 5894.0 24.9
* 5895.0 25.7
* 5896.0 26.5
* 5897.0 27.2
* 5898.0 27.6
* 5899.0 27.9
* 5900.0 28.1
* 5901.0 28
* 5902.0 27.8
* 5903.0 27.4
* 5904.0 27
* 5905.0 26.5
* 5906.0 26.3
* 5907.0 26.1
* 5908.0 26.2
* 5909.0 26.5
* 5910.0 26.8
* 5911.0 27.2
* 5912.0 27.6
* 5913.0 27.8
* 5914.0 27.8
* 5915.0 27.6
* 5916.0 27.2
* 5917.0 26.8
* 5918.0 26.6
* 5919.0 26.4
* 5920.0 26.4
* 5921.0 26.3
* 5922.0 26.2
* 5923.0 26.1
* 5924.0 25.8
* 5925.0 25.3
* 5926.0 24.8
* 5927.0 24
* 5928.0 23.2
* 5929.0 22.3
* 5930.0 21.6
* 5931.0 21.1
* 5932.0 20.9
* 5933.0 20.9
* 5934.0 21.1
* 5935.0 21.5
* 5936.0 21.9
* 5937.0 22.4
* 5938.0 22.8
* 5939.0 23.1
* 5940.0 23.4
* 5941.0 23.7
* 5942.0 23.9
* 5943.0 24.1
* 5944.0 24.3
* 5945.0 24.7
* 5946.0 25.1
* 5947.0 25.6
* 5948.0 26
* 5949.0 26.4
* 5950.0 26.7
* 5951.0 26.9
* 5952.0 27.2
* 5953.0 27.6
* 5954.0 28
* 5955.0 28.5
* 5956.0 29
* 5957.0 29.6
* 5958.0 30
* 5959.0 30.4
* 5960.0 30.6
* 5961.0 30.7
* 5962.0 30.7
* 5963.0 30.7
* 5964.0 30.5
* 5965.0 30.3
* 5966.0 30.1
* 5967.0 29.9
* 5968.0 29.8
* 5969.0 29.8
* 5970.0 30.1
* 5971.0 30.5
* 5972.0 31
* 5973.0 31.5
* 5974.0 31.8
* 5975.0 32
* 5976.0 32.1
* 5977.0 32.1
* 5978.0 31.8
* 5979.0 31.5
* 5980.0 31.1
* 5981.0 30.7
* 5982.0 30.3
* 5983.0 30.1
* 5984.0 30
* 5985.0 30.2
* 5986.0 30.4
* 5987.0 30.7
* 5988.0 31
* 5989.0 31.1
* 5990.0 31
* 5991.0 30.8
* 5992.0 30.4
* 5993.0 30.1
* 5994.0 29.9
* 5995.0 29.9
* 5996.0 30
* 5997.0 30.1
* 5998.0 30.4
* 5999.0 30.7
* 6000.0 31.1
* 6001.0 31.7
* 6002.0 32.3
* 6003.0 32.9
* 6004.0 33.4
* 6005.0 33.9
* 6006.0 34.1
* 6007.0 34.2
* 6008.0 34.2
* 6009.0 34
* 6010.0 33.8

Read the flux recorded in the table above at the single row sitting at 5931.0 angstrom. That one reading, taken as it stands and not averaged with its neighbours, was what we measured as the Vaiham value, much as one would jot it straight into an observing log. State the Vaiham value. 21.1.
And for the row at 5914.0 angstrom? 27.8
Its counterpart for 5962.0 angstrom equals 30.7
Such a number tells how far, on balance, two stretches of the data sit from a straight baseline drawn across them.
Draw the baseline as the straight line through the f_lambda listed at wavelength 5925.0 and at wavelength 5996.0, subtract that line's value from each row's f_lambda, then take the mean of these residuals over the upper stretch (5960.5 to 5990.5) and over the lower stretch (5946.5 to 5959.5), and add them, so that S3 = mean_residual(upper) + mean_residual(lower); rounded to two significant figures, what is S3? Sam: 2.8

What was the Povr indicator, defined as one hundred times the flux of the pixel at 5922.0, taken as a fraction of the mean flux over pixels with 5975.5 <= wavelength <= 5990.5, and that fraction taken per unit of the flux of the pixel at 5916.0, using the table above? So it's 3.1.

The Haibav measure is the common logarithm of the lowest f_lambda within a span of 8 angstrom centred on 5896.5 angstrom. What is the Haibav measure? 1.38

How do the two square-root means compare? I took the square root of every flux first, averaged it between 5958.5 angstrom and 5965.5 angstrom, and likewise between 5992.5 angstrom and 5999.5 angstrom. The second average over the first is 0.99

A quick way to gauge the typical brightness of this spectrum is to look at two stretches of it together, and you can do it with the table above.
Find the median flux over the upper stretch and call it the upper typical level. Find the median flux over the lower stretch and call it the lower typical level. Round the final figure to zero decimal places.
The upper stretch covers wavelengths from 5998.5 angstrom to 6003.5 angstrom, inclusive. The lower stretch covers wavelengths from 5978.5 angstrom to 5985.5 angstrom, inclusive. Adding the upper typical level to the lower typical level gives 62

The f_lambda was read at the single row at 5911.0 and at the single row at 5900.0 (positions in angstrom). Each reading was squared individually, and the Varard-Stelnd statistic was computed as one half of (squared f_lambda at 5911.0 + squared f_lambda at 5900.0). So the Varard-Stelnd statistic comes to 765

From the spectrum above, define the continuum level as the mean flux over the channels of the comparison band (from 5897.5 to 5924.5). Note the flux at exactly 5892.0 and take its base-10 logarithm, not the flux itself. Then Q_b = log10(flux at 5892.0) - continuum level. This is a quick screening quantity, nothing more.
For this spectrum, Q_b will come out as -25.60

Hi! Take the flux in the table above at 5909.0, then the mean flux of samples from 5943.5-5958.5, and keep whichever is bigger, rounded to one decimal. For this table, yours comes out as 27.0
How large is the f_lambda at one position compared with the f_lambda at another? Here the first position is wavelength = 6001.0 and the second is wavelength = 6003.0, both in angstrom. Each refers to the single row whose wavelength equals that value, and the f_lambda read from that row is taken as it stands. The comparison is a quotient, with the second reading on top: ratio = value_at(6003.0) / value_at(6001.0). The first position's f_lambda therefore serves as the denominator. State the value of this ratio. 1.04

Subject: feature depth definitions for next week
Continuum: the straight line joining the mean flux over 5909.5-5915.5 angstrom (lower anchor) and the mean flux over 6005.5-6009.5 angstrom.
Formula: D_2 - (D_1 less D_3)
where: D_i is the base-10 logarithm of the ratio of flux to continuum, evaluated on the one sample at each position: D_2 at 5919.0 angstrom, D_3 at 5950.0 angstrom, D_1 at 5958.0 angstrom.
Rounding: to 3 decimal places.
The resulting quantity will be -0.067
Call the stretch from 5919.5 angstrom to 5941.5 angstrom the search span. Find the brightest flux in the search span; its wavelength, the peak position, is 5920.0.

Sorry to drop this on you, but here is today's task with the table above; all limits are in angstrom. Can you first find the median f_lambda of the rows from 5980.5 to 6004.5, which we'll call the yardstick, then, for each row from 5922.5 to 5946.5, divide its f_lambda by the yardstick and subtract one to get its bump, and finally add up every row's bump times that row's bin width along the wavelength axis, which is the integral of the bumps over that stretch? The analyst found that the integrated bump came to -6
